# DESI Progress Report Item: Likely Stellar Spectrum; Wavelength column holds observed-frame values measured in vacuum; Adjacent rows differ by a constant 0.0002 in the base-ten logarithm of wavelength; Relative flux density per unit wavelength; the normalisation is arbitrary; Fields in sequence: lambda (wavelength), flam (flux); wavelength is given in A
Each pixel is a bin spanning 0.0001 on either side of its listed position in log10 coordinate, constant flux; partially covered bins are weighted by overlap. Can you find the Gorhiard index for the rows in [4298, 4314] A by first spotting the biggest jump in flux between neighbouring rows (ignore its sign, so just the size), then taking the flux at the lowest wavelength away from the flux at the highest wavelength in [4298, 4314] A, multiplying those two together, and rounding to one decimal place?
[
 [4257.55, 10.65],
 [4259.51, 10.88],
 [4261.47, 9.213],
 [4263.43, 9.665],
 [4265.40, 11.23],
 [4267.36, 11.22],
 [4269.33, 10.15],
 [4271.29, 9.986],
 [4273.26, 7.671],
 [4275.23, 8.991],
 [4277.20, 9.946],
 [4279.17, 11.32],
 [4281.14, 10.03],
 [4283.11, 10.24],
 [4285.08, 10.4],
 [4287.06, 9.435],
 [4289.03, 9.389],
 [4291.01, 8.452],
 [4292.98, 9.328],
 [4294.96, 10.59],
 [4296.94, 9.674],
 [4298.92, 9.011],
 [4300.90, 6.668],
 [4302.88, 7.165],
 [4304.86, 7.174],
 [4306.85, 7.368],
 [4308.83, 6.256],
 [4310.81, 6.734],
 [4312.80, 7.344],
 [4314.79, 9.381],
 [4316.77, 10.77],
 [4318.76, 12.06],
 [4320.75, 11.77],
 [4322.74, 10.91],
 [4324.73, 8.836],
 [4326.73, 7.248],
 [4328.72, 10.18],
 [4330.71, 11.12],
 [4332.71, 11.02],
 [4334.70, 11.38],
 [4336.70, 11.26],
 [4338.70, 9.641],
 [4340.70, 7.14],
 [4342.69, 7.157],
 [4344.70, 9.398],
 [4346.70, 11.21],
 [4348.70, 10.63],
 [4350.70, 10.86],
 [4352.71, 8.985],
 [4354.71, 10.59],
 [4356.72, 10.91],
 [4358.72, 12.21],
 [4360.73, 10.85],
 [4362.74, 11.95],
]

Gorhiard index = -3.9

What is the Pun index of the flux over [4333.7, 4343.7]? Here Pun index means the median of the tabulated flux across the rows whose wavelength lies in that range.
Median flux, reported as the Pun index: 9.6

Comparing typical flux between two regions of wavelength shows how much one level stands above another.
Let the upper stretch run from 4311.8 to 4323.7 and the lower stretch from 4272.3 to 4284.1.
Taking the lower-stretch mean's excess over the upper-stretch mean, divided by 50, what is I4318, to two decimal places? -0.01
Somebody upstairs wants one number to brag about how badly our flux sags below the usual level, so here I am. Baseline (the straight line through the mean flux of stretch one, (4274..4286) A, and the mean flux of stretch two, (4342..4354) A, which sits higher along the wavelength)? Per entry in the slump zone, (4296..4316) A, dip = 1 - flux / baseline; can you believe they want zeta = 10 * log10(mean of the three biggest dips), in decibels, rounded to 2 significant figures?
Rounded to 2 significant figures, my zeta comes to -4.6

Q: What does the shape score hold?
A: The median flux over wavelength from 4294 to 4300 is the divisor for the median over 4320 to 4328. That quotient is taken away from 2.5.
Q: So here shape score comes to 1.5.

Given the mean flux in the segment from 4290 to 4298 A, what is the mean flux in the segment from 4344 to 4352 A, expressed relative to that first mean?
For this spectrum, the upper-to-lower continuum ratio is 1.11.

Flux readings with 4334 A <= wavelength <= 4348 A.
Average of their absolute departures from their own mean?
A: 1.5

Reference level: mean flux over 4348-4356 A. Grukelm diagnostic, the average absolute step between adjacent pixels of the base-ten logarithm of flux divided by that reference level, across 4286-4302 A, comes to 0.050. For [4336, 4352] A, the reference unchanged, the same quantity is 0.061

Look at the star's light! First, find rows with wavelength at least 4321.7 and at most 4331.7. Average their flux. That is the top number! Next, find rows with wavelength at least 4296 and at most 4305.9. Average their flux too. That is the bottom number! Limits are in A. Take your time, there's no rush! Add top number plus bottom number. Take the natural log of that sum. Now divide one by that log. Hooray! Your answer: 0.349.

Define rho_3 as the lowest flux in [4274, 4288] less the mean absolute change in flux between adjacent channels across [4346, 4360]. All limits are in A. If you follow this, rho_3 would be 8.0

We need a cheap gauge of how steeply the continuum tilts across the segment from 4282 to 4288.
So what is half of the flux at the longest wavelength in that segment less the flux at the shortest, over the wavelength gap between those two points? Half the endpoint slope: -0.10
